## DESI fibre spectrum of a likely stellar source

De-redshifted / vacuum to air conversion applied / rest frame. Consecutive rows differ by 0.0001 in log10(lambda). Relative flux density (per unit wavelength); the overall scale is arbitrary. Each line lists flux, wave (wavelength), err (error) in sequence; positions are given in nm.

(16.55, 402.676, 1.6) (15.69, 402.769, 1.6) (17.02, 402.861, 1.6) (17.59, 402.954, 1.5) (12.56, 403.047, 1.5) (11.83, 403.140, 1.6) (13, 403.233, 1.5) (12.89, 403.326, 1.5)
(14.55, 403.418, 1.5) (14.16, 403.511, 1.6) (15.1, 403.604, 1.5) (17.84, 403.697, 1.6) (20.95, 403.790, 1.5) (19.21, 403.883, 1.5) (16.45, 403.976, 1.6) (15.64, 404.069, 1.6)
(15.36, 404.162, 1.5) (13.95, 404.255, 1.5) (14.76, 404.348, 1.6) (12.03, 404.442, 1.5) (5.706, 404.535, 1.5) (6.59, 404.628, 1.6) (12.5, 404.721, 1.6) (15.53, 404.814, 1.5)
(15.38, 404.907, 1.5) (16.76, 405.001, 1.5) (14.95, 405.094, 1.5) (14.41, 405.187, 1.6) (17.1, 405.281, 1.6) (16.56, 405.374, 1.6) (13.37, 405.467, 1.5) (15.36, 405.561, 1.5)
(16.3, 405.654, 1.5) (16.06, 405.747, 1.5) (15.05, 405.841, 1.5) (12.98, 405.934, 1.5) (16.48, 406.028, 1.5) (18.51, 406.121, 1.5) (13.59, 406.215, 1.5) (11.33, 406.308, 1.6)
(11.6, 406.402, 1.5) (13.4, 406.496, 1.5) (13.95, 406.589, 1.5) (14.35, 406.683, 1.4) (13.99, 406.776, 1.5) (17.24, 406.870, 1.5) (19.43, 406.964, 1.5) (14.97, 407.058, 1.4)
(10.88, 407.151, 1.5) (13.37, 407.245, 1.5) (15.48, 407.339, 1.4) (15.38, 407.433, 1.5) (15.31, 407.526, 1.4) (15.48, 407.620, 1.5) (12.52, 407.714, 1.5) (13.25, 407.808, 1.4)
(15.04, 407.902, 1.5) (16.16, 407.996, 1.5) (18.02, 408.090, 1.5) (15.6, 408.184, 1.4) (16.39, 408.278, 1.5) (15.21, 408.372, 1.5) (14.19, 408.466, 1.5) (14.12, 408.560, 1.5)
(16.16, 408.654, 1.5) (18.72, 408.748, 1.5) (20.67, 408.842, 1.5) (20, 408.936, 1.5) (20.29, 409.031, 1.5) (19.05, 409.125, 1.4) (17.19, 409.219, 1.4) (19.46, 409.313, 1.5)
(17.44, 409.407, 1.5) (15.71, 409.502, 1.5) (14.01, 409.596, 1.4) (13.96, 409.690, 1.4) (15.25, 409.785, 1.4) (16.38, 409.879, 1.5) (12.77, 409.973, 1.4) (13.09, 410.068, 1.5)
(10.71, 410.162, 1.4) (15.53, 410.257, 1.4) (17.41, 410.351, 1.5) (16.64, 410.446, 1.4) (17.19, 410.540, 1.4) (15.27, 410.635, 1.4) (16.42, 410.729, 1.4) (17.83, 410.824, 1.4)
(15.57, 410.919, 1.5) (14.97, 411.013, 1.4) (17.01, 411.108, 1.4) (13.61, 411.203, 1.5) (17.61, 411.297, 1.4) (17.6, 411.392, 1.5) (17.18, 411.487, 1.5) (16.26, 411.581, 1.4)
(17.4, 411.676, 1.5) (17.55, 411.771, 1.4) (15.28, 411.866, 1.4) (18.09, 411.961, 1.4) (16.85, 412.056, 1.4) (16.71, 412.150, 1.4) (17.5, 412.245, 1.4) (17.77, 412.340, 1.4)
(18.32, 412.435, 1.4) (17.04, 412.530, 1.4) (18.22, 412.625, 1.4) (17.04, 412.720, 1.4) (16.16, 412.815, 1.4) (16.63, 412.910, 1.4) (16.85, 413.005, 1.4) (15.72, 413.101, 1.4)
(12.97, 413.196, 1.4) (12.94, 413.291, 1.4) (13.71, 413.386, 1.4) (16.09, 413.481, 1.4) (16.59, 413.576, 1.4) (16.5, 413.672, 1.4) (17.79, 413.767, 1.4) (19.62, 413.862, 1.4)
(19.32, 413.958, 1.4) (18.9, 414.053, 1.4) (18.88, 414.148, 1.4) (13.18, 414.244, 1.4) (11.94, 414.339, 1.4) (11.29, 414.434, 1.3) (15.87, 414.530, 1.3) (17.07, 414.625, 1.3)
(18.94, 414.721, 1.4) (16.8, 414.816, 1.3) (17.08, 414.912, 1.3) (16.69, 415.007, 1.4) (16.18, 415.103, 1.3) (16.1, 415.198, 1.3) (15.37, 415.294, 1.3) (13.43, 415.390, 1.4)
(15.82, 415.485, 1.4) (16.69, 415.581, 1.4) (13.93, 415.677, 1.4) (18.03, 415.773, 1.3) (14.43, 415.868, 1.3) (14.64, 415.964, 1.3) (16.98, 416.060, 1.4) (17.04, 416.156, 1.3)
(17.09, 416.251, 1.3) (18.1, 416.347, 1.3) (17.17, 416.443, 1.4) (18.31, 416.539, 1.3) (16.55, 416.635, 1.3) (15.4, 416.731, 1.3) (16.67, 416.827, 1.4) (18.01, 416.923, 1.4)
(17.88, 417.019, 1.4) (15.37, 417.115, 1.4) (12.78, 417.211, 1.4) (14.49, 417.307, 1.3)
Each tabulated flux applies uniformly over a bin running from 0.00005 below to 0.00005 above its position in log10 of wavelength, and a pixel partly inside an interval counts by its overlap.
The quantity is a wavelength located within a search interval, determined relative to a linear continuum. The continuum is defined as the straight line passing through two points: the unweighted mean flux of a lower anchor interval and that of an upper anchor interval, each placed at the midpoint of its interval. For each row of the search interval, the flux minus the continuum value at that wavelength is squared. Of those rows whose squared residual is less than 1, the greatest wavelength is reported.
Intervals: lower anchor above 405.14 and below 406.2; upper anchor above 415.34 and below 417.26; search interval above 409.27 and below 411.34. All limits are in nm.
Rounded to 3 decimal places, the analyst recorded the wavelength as 411.013 nm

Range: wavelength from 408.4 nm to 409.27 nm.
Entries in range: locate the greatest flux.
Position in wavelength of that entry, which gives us 408.842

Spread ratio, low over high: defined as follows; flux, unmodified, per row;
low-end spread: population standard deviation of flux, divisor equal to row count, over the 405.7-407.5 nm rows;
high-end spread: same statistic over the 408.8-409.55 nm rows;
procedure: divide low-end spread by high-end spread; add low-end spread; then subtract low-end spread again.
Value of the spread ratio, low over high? 1.35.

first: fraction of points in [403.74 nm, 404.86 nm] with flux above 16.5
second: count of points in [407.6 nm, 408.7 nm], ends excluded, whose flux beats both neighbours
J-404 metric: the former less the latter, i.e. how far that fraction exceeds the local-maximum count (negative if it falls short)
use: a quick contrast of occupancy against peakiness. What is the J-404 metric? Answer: -1.8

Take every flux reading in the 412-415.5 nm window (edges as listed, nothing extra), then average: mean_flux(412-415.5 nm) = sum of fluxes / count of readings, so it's 16.3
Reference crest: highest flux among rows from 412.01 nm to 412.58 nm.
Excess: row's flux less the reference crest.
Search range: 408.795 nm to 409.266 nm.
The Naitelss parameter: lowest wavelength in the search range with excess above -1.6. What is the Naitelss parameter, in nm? 408.842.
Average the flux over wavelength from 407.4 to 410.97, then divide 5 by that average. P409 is 0.312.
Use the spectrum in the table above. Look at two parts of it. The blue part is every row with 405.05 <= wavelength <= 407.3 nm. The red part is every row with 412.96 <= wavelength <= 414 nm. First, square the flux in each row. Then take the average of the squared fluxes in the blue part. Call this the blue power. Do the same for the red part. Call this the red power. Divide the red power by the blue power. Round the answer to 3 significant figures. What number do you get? 1.19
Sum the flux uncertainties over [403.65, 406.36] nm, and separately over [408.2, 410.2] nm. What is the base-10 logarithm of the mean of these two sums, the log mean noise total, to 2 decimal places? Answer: 1.58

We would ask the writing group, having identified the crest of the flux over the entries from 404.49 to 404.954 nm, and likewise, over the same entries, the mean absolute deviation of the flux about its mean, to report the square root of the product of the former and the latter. 7.9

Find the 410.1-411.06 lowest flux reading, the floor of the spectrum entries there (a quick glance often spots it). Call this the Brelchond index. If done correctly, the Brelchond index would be 10.71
